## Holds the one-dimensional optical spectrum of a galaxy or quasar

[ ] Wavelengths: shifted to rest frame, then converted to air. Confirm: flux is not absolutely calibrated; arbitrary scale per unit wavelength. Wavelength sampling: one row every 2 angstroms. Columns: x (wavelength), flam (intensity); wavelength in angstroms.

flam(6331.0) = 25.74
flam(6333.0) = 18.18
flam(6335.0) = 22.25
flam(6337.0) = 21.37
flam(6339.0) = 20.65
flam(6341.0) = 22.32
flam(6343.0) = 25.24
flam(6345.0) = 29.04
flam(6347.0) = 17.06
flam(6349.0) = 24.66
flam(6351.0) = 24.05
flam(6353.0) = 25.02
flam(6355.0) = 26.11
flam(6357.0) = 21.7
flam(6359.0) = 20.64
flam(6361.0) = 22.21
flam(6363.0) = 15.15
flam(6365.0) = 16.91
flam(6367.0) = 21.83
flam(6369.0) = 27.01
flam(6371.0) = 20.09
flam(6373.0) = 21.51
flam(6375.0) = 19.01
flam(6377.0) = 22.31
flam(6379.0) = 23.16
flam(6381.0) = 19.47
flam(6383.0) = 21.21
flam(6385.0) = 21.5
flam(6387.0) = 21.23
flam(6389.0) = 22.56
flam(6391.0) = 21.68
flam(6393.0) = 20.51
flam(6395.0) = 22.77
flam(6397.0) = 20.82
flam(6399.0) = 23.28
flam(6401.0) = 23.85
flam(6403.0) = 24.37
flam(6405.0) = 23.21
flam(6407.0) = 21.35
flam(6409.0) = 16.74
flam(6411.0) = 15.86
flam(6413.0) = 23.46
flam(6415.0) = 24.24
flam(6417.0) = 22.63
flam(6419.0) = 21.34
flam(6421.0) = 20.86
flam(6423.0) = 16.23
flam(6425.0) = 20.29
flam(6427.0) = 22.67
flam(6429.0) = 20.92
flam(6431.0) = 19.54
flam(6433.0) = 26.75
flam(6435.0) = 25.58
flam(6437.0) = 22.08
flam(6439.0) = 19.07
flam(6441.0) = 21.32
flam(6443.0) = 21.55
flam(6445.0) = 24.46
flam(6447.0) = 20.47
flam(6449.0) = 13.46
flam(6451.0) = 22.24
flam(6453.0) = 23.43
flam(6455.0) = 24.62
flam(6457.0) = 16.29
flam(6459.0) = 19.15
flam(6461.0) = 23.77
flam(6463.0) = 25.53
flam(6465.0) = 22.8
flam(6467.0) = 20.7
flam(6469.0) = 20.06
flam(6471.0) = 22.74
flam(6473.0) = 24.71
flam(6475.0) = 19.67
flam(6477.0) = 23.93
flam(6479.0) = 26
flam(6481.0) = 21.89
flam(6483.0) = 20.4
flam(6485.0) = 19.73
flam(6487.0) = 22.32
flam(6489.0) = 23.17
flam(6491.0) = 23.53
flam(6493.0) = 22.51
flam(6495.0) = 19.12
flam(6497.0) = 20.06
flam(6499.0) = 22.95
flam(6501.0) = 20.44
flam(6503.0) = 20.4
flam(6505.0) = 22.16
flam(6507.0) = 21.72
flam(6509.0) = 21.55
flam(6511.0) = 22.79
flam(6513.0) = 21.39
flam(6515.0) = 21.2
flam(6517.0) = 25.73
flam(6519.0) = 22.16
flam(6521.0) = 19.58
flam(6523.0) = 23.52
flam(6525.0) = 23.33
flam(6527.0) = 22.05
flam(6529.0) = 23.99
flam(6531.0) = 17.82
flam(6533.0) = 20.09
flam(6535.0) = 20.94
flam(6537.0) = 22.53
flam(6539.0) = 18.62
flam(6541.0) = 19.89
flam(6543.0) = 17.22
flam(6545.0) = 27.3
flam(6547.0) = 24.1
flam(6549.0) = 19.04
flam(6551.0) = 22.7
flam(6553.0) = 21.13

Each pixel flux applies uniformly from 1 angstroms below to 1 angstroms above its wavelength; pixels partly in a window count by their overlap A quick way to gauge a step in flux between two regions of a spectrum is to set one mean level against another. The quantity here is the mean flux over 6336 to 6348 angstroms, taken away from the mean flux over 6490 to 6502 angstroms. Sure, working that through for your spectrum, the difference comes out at -1.2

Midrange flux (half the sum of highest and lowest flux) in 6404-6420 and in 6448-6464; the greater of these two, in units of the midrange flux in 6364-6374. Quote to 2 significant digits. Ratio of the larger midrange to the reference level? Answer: 0.91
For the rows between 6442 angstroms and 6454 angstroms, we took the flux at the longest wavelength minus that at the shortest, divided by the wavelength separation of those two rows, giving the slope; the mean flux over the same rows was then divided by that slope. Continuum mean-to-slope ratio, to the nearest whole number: 111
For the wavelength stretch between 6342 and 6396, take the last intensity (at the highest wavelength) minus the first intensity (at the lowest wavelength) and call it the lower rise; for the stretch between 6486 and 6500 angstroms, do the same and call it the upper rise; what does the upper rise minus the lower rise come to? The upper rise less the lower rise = 3.1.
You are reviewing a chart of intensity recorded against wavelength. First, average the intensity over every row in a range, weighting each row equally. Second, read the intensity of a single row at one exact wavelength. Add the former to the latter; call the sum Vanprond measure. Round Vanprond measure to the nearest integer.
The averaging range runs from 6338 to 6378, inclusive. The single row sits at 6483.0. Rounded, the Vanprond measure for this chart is 43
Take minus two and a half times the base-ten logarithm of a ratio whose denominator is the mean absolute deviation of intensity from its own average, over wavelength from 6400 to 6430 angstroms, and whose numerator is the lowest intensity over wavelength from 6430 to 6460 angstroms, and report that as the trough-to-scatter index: -1.98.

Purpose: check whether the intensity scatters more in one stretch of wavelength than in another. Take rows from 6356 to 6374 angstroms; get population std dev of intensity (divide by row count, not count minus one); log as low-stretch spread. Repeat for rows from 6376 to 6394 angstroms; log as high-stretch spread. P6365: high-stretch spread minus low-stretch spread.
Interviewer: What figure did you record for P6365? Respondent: -2.1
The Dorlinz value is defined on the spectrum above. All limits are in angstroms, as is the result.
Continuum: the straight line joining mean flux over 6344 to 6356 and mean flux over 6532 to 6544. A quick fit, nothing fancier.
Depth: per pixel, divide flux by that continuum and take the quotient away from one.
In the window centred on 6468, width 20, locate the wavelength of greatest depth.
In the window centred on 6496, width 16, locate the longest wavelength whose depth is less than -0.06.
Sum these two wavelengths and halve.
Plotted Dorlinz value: 6479 angstroms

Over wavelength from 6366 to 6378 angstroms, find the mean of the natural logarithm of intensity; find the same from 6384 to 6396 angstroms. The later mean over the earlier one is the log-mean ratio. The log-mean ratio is 1.00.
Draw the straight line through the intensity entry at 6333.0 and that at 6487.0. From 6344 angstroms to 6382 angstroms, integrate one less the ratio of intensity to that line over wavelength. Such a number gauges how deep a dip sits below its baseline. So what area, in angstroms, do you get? -6.0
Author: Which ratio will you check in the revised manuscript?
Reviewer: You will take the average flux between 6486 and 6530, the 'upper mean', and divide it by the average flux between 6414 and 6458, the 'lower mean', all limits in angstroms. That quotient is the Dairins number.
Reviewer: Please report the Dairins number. 1.03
